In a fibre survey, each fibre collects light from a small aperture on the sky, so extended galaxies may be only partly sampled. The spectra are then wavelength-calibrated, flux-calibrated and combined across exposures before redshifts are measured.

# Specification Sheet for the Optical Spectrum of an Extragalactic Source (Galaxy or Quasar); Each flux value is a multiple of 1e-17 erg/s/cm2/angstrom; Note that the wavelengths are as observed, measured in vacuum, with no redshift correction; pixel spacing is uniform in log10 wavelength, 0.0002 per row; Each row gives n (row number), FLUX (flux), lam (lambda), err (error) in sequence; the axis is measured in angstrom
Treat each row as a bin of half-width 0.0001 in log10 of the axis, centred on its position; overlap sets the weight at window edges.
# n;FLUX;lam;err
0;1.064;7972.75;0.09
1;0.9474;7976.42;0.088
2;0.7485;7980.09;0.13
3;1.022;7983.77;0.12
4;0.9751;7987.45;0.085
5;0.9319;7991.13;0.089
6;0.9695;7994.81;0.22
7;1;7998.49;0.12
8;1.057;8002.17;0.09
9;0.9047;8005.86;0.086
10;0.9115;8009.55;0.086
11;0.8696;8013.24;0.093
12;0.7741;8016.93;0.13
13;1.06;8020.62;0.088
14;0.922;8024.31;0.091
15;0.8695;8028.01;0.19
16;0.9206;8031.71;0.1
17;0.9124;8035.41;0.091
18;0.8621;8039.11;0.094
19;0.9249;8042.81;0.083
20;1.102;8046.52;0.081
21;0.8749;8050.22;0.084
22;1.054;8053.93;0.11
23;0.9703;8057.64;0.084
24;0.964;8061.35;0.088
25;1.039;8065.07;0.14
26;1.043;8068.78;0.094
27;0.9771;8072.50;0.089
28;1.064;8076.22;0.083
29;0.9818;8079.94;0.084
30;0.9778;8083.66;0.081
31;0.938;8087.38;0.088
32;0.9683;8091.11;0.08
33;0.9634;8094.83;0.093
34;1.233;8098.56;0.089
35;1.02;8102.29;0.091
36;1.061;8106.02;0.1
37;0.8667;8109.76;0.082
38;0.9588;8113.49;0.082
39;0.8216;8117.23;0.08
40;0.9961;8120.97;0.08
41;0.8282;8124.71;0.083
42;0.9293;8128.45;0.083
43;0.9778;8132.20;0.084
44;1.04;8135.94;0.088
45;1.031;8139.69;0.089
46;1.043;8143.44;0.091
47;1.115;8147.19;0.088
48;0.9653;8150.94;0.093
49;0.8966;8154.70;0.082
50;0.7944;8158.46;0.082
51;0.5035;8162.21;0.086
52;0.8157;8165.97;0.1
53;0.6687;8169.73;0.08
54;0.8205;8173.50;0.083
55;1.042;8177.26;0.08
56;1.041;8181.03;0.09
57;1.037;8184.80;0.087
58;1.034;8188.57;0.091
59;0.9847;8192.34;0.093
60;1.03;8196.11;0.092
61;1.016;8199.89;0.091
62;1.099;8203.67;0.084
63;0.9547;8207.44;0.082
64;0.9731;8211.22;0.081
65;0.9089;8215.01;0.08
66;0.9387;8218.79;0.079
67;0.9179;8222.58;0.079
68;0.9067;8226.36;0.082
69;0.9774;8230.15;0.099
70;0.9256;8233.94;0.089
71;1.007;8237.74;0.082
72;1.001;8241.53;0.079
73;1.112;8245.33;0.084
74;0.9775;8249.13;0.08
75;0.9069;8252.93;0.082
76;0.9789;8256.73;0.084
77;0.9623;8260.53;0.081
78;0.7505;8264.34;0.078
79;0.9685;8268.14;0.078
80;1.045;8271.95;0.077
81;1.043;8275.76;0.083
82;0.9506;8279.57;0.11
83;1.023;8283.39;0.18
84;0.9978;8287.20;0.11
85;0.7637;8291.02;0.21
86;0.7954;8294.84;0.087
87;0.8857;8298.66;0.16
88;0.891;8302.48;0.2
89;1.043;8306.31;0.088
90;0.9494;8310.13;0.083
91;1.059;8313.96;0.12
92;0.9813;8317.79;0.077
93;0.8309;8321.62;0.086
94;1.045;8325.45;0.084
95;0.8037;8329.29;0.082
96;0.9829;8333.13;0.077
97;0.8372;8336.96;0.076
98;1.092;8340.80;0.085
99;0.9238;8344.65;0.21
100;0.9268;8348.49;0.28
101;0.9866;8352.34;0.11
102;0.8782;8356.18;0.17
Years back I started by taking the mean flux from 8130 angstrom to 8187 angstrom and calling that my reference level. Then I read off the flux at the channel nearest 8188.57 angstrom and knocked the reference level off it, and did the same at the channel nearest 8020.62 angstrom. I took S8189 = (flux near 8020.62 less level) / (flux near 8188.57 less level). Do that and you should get 1.2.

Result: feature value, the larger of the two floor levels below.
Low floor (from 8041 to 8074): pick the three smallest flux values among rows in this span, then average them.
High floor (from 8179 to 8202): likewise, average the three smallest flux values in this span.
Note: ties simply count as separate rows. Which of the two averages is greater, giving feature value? 1.01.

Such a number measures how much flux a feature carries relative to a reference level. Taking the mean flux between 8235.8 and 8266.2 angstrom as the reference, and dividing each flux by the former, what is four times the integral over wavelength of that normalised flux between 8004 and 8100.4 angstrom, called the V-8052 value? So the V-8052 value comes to 386.8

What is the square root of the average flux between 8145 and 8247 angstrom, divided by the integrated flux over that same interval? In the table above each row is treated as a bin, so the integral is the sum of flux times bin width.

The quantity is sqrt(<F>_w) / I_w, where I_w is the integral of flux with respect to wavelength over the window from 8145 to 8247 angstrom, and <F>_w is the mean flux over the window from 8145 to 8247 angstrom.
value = 0.01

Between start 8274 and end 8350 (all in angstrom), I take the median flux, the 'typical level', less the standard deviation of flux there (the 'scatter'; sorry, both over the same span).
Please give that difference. 0.85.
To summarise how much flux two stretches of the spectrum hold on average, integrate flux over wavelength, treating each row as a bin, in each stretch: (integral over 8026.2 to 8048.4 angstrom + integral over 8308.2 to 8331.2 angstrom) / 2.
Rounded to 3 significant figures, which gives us 21.2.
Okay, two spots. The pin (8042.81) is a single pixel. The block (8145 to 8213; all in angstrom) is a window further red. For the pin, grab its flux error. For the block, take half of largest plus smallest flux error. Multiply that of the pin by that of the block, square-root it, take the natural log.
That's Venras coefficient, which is -2.45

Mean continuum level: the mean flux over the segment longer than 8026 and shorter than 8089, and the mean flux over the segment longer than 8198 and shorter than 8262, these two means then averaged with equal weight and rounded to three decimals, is 0.972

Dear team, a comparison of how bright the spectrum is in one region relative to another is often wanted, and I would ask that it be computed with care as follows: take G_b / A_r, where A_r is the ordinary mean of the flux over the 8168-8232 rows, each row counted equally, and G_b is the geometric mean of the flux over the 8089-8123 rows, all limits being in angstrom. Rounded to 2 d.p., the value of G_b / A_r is 1.02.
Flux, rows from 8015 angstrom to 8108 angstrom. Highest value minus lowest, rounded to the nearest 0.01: 0.46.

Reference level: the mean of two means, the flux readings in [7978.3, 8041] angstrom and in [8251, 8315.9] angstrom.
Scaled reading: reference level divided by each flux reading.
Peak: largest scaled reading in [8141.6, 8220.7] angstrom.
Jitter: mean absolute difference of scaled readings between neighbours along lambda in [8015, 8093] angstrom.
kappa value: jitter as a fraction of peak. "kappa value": 0.05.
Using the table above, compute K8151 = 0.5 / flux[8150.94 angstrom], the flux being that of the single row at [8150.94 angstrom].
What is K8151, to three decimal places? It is 0.518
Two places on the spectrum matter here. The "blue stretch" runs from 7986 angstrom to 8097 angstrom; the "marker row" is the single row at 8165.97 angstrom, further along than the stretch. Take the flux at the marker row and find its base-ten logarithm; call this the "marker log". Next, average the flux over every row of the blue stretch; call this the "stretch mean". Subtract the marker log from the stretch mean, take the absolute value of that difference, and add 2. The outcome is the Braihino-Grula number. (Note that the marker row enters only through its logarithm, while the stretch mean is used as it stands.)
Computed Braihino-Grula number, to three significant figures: 3.05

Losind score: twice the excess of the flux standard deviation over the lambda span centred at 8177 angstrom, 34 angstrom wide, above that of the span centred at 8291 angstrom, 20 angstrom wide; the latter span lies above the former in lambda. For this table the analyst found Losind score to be 0.16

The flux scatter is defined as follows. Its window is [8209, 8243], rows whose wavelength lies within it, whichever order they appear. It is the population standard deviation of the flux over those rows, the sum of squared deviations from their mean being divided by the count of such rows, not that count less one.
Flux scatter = 0.037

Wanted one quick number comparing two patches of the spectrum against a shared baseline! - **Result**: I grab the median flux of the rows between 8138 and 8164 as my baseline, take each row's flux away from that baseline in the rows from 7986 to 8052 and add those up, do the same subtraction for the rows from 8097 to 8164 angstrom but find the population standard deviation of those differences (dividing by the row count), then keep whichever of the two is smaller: 0.15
